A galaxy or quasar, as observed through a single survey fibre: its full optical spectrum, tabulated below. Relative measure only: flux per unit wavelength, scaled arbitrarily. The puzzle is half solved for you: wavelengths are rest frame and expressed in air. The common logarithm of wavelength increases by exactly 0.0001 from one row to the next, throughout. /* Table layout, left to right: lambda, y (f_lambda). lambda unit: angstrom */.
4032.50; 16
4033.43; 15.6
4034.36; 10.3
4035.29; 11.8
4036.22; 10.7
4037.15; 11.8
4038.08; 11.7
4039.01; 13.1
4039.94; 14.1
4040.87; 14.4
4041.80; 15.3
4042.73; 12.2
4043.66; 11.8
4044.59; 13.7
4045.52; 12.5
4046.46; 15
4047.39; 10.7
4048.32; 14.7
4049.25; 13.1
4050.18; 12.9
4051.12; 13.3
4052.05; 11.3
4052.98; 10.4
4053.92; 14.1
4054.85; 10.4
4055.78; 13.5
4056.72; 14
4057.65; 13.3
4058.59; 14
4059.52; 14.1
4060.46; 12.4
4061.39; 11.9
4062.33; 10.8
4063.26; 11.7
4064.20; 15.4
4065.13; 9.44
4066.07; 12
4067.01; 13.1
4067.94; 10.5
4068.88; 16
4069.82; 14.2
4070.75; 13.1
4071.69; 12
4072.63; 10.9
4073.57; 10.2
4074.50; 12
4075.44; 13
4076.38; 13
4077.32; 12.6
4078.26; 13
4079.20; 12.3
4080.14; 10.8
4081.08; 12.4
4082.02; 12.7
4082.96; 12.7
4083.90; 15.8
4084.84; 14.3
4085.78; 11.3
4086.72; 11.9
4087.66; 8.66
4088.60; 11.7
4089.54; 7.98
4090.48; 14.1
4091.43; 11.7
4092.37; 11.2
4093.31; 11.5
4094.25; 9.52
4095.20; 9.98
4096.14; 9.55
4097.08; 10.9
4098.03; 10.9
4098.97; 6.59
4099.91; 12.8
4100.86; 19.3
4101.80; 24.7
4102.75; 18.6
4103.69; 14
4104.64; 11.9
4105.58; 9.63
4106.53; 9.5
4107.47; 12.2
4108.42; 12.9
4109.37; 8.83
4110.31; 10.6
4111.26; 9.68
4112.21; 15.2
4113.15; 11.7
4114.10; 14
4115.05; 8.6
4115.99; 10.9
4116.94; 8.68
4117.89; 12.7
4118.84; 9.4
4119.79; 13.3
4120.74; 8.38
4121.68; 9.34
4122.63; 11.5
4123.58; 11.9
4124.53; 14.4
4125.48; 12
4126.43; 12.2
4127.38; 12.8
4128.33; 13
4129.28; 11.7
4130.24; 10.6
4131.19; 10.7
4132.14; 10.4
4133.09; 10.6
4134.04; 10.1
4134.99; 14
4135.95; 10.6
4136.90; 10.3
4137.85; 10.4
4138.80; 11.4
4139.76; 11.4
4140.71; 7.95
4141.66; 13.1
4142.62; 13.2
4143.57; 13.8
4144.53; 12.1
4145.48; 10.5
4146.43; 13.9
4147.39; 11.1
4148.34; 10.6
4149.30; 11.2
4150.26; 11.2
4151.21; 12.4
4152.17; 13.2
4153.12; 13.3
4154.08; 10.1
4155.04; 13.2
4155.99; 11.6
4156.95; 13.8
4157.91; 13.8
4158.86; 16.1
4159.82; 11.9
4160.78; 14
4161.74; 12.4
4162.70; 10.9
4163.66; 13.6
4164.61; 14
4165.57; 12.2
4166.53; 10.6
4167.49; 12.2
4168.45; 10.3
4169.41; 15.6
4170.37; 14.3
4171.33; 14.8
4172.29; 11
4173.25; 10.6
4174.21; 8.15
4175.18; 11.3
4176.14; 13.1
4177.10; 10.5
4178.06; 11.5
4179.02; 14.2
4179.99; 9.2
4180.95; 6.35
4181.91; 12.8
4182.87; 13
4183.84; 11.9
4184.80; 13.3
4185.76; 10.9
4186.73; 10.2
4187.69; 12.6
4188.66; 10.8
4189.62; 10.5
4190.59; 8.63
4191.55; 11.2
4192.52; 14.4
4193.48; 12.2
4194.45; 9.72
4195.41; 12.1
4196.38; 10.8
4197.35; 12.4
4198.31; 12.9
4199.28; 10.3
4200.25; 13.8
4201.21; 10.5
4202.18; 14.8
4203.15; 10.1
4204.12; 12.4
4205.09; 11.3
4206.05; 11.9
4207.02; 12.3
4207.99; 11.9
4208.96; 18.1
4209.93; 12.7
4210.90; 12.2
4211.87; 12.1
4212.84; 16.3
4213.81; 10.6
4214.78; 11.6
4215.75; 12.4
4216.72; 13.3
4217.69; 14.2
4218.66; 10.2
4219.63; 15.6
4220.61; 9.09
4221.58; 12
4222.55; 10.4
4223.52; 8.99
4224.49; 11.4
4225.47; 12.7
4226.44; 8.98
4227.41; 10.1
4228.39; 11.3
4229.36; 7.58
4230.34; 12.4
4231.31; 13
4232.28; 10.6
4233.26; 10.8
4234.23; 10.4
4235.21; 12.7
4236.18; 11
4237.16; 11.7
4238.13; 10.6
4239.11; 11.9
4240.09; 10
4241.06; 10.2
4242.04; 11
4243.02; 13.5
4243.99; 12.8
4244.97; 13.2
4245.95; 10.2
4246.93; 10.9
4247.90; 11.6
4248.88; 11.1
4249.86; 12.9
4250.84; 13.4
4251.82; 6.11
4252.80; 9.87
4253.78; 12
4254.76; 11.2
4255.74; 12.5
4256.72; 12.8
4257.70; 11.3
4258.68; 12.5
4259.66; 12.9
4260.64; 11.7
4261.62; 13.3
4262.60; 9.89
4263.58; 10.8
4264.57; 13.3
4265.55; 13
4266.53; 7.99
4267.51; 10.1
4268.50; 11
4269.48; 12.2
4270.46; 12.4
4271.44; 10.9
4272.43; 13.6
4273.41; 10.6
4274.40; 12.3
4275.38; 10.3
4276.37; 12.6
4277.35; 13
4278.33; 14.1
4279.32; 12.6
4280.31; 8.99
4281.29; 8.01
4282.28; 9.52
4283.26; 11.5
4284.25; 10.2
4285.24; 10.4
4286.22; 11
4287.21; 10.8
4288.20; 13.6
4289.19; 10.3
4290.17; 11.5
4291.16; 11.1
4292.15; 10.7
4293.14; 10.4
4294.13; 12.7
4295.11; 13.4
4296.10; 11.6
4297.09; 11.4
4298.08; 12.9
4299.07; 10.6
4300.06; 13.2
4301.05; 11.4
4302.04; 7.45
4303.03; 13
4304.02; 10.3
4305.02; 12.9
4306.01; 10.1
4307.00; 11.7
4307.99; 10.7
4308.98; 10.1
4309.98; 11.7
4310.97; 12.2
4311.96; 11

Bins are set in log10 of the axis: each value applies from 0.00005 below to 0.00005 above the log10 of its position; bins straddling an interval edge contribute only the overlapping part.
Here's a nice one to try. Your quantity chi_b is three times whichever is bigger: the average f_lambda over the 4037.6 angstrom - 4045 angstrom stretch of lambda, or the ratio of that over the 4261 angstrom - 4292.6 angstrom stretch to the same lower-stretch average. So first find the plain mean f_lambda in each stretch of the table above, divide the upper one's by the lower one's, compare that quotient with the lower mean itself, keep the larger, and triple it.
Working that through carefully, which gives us 39.9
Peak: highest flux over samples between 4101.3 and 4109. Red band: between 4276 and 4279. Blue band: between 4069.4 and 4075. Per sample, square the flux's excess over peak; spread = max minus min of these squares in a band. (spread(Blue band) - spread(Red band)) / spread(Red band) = 1.9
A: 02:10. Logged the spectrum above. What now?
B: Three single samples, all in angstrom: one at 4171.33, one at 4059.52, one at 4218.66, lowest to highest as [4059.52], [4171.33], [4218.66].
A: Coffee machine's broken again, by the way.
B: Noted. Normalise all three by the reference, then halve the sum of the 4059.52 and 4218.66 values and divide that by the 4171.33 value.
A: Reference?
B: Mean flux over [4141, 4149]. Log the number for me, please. 0.82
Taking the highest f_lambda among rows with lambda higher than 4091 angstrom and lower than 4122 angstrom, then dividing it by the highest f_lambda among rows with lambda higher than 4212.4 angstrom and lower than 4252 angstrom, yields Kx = 1.52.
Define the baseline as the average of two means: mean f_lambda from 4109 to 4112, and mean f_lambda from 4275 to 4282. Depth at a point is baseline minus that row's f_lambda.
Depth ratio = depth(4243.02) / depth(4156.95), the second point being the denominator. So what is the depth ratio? 0.9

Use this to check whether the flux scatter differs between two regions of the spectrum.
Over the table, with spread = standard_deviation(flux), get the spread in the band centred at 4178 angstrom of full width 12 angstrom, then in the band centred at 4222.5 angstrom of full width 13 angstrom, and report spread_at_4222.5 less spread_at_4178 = -0.08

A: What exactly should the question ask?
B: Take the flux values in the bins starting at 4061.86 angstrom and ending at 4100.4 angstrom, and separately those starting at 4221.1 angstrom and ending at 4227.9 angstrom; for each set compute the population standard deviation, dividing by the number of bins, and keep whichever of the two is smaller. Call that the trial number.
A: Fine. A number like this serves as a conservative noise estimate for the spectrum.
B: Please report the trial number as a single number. 1.34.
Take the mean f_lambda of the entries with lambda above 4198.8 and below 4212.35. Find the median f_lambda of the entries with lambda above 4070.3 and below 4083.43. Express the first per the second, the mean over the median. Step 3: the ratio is 1.00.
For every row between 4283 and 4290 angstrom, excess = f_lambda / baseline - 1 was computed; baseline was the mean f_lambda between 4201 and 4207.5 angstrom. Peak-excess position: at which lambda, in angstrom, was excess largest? 4288.20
